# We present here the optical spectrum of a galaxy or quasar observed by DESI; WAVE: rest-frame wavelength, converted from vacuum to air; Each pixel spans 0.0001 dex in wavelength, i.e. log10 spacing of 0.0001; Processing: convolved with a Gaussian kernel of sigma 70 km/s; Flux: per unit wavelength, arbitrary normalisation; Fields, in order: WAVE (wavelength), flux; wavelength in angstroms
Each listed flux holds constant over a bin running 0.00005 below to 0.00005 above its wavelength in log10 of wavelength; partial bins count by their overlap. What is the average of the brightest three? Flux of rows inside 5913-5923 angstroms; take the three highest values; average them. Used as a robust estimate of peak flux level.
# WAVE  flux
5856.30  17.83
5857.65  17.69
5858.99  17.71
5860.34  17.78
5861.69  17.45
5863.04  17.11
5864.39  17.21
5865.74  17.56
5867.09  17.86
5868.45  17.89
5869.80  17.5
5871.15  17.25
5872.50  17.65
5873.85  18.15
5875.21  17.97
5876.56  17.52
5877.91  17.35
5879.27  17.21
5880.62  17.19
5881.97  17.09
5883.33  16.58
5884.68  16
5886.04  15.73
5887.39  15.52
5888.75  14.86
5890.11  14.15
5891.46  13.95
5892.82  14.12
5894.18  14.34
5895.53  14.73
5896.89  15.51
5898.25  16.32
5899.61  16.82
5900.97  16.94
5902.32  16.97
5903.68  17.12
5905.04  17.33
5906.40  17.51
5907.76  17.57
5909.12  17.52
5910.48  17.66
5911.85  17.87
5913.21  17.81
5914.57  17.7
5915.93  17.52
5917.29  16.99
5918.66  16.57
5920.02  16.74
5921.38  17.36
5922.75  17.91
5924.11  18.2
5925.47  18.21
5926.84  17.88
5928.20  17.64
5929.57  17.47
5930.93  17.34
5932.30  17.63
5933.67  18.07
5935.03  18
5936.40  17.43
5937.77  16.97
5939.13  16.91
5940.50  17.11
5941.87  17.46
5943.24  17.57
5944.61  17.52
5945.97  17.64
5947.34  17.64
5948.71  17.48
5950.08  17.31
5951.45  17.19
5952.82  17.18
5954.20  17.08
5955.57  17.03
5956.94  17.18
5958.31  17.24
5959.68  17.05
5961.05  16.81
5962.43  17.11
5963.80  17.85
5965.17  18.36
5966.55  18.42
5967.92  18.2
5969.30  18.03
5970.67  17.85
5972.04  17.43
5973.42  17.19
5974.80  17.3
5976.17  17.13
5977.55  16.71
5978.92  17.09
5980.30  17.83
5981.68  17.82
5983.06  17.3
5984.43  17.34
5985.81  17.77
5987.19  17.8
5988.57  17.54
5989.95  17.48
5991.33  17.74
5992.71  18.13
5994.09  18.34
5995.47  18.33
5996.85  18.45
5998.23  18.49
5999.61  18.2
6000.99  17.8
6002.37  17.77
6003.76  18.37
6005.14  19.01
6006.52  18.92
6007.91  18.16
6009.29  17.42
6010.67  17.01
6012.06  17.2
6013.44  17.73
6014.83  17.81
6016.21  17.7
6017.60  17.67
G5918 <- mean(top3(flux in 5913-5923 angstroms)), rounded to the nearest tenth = 17.8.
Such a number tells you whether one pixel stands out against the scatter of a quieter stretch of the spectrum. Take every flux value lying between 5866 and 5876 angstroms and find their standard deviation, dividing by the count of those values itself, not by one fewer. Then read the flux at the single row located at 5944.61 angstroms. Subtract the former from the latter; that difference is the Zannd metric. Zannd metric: 17.2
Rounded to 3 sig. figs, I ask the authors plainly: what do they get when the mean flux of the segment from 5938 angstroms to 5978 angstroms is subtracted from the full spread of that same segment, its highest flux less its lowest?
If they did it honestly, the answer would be -15.7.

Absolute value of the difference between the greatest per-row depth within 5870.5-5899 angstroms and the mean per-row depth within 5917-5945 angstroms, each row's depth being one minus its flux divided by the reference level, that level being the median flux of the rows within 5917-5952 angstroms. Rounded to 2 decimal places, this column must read 0.20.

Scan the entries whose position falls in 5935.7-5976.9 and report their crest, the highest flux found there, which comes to 18.42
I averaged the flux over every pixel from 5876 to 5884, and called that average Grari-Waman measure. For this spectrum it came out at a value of 17.2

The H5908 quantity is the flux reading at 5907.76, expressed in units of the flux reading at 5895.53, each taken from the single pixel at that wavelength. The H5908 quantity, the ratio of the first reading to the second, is 1.193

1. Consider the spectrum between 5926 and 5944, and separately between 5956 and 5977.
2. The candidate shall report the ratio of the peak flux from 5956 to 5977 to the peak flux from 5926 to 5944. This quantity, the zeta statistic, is 1.02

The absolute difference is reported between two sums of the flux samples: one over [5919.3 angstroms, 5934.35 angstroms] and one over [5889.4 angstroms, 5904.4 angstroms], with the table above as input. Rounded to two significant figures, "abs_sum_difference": 23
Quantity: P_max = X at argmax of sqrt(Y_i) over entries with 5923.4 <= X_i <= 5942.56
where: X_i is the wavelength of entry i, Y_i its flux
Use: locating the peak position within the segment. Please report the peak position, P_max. 5925.47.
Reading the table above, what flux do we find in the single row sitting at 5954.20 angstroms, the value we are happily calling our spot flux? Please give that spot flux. 17.08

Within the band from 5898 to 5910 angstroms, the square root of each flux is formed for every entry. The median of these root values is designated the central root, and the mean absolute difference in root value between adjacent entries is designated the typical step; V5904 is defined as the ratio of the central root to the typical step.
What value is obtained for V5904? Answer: 210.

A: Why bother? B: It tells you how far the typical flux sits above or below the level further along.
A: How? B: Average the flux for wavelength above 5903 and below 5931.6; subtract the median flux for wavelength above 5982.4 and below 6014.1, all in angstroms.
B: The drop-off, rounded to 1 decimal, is -0.3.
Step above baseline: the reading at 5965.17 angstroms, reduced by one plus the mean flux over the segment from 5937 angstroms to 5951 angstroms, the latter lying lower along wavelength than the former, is 0.0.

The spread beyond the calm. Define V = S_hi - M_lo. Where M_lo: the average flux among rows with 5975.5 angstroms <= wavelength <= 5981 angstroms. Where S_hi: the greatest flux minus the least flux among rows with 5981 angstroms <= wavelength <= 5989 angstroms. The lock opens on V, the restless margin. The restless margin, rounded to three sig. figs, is -16.7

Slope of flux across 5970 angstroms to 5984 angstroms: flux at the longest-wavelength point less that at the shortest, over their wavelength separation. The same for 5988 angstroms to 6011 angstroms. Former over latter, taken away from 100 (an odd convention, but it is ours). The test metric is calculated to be 98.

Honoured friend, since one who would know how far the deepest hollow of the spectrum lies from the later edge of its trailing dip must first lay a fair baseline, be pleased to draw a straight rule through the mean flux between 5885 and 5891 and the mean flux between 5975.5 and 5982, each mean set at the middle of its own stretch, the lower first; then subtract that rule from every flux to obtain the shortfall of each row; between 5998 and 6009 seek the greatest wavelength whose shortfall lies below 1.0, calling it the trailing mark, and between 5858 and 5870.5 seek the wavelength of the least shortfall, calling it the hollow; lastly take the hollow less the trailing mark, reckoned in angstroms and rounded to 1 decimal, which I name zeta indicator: -144.9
